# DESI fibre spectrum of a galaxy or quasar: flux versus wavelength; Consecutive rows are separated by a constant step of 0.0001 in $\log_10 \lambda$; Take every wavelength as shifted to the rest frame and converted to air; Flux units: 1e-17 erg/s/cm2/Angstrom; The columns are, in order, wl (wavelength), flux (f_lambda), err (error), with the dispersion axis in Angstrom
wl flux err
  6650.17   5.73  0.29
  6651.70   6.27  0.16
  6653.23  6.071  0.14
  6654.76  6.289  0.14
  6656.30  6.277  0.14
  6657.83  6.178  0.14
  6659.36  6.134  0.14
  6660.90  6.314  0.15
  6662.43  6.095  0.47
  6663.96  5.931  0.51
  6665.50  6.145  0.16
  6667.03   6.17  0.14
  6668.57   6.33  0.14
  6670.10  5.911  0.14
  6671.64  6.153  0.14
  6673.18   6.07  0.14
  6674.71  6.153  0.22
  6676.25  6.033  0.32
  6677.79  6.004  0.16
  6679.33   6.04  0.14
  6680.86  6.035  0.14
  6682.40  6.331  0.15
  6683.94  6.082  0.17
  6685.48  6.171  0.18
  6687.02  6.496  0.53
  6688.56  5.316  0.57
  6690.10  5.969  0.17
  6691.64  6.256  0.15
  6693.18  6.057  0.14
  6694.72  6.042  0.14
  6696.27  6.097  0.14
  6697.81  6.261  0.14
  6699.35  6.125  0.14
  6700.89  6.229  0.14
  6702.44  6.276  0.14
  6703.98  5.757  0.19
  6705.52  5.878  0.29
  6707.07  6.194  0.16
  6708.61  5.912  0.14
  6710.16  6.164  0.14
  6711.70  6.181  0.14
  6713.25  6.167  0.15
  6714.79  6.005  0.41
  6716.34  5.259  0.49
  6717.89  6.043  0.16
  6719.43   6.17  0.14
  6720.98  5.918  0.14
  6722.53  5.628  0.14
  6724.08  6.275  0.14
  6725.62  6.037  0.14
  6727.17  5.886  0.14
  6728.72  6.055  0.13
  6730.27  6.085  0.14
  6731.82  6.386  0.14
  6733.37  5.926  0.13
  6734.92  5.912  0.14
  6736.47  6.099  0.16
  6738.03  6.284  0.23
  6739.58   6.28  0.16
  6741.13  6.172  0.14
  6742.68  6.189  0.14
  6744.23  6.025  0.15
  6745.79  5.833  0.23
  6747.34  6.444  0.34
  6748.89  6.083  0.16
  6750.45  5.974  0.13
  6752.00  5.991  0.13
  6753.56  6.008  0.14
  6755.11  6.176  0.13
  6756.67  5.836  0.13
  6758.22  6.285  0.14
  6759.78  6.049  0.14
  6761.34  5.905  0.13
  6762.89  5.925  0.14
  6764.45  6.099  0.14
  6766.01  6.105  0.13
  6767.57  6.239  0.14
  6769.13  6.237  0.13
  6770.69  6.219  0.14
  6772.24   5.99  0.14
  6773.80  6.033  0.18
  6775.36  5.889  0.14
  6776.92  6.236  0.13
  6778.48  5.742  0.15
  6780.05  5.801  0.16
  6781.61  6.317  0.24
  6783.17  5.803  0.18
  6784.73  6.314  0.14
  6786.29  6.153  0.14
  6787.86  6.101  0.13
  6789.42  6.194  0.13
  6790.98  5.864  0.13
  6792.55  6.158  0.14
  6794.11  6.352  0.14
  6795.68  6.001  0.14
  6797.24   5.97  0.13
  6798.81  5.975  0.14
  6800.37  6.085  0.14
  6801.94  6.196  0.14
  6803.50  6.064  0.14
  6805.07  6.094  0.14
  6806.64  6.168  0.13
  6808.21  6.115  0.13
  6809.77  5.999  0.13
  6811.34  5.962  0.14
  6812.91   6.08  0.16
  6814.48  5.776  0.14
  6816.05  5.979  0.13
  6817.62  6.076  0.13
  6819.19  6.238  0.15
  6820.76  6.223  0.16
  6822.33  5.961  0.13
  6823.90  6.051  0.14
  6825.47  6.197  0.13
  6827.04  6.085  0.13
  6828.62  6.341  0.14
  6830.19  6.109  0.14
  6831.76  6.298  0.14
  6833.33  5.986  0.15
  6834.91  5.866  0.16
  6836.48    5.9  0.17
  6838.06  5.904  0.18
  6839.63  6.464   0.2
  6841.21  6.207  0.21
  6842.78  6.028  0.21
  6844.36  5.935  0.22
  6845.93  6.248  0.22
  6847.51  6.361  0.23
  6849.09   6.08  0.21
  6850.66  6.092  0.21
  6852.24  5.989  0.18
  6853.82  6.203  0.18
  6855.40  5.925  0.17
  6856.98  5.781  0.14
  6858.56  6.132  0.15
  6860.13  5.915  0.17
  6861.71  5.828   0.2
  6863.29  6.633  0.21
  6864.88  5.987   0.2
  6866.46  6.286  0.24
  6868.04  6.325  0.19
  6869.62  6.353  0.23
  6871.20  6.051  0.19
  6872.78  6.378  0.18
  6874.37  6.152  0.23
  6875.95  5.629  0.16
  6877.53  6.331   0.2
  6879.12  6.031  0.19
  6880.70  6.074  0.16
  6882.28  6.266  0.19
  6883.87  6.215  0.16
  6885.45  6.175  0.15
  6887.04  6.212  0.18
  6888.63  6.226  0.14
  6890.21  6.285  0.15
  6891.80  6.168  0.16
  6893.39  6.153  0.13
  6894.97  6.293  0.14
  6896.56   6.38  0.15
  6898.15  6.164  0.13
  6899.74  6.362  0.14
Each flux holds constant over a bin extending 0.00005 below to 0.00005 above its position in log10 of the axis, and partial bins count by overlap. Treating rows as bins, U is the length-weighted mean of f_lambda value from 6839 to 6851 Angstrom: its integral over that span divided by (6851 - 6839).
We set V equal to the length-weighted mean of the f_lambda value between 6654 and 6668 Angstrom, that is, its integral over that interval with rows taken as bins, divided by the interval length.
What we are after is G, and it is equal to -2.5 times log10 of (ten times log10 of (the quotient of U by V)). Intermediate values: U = 6.178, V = 6.17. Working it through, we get 5.7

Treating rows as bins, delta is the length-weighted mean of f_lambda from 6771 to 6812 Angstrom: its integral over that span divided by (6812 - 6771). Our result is 6.06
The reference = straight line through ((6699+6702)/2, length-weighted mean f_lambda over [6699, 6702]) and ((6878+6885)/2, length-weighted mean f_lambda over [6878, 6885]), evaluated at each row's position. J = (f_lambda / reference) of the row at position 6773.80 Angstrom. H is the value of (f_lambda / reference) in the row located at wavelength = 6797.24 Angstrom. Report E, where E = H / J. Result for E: 0.99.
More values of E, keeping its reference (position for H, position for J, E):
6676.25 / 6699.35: 0.98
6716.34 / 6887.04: 0.84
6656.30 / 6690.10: 1.05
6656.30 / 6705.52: 1.07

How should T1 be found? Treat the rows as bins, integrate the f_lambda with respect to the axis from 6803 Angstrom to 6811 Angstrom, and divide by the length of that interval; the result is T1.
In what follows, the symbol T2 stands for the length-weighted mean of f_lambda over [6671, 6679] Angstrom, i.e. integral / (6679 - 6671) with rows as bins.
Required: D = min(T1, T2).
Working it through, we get 6.08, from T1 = 6.08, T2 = 6.08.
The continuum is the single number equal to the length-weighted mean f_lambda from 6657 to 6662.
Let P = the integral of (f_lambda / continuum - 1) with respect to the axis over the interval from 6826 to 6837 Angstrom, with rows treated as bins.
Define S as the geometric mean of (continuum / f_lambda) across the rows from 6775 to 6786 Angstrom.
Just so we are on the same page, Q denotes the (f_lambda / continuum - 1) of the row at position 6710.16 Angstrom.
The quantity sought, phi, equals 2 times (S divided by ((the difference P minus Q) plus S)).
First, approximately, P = -0.20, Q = -0.007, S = 1.03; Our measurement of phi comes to 2.47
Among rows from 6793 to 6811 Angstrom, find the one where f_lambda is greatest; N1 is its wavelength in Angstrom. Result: 6794.11 Angstrom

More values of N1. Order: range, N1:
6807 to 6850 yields 6839.63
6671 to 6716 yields 6687.02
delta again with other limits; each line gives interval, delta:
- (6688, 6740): 6.03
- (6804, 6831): 6.08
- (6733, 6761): 6.09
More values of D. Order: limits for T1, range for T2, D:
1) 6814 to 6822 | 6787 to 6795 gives 6.06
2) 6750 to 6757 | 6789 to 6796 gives 6.01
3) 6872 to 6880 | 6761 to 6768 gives 6.06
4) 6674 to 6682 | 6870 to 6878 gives 6.06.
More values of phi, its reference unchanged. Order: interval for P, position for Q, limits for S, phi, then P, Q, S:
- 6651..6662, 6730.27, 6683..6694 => 1.93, 0.02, -0.020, 1.03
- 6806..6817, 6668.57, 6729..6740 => 3.14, -0.35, 0.020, 1.01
